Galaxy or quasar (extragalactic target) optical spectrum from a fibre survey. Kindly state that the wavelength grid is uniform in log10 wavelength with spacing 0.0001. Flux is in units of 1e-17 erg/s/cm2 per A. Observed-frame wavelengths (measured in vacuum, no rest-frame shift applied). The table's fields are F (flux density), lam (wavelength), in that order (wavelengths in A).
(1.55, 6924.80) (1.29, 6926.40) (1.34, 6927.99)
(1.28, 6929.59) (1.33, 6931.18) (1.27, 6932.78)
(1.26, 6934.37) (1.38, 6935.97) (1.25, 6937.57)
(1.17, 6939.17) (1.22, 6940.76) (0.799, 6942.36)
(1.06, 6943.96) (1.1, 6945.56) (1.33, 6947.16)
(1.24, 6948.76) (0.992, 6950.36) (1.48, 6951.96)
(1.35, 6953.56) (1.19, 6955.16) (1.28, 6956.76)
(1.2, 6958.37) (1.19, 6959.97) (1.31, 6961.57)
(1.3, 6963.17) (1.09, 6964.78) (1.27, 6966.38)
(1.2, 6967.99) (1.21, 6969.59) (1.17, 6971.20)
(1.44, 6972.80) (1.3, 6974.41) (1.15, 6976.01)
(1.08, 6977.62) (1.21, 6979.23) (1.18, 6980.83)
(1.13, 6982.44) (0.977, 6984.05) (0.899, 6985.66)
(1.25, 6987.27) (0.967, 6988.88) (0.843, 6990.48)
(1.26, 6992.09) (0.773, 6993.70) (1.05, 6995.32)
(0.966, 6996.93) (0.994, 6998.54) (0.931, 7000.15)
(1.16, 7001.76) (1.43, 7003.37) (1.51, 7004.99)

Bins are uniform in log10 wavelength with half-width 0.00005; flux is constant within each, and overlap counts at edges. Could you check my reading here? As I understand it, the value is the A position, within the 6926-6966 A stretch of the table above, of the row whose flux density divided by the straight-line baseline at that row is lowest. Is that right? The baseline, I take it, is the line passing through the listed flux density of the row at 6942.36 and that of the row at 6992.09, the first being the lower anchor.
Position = 6942.36 A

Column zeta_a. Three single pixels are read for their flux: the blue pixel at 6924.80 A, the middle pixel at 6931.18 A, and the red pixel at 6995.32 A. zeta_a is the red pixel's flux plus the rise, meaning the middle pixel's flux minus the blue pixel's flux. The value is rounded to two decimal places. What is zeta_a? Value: 0.83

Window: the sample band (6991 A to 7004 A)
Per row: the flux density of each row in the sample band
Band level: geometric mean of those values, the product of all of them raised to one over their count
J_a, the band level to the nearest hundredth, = 1.05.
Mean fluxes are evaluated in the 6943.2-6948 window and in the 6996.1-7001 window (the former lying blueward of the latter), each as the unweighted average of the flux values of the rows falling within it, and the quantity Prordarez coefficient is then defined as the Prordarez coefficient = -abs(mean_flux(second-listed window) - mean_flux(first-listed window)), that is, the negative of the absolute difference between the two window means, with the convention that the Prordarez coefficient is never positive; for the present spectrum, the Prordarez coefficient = -0.20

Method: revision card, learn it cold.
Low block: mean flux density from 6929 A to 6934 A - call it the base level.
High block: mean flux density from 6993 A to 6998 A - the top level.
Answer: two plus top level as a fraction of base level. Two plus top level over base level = 2.72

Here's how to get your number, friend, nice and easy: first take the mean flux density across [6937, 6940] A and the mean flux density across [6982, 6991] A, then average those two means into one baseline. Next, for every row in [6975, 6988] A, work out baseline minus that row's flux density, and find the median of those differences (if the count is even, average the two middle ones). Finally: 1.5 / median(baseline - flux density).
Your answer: -51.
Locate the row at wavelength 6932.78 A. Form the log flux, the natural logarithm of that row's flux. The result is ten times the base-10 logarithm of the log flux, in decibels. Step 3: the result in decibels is -6.2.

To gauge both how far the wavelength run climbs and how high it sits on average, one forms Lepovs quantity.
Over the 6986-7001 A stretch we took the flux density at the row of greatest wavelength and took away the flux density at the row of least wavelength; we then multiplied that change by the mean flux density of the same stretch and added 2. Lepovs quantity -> 1.68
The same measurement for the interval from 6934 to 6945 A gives 1.77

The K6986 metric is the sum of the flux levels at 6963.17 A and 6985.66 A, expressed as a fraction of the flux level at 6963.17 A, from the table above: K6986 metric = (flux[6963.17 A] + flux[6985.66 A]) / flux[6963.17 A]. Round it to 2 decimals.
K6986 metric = 1.69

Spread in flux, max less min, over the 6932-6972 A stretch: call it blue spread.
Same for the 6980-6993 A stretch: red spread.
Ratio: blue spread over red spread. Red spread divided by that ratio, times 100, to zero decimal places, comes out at 26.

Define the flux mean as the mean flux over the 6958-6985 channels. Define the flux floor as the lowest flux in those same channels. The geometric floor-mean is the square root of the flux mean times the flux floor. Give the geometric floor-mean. 1.08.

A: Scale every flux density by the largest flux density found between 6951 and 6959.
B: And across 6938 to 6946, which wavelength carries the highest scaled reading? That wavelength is 6940.76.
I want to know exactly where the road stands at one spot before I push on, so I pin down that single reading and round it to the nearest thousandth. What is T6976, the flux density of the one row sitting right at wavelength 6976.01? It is 1.150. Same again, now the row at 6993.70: 0.773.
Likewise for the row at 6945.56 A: 1.100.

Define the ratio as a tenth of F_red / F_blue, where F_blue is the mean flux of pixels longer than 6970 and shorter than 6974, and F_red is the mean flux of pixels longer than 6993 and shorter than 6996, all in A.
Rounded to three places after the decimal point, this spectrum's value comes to 0.070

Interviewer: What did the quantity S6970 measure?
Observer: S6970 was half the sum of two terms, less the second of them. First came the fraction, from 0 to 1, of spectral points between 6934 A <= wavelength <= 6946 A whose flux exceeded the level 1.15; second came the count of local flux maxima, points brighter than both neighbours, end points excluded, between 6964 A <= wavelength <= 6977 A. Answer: -1.2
